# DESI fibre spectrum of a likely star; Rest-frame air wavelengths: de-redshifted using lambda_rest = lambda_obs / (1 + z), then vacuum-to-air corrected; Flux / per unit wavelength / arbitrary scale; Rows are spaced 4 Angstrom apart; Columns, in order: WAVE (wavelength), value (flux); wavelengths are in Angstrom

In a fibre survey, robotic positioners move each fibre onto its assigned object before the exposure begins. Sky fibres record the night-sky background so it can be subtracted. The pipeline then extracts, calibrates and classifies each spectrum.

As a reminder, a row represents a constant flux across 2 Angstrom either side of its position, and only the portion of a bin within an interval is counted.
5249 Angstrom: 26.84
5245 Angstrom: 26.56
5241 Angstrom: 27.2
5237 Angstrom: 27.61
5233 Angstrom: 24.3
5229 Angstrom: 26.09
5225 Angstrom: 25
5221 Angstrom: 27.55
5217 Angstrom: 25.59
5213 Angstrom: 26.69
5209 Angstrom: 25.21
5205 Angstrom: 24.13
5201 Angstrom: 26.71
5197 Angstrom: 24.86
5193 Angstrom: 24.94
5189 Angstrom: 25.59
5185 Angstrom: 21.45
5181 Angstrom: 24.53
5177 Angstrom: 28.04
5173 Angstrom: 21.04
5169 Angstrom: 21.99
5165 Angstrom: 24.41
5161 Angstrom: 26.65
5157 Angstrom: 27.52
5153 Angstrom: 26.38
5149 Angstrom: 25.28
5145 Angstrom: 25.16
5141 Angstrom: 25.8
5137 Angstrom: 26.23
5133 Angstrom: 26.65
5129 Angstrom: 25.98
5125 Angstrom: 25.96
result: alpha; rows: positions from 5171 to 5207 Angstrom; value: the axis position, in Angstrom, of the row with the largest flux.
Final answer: 5177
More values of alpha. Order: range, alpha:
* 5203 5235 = 5221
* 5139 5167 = 5157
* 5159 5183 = 5177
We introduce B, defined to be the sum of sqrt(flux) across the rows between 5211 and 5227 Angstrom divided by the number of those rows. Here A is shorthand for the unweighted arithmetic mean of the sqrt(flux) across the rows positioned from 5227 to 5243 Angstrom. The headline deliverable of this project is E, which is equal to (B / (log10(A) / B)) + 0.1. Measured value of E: 37.0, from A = 5.13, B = 5.118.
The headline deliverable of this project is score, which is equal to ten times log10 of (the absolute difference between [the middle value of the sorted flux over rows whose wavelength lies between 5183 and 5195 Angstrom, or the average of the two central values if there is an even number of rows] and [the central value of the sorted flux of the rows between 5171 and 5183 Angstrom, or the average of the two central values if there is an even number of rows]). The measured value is -3.9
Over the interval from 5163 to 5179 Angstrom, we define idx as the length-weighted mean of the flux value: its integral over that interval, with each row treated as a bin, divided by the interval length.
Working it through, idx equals 23.9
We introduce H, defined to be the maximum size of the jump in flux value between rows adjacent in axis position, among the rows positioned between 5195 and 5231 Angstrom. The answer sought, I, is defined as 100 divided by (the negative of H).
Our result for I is -39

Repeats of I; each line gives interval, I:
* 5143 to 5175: -41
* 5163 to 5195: -14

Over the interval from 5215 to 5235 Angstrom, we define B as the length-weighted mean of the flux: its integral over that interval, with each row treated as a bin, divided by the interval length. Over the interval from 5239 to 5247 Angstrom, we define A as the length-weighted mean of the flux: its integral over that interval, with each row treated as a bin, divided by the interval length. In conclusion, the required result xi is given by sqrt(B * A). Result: 26.3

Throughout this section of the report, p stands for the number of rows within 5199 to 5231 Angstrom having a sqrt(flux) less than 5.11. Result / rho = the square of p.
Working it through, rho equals 25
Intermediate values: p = 5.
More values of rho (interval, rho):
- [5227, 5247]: 4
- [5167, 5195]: 36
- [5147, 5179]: 16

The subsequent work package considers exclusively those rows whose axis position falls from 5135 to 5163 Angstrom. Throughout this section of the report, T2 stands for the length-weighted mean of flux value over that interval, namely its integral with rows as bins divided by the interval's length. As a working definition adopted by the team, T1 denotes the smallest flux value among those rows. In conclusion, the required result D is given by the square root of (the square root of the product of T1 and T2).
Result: 5.06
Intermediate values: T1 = 25.16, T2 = 26.1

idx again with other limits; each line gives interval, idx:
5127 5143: 26.2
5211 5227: 26.2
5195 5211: 25.2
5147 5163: 26.5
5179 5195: 24.1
